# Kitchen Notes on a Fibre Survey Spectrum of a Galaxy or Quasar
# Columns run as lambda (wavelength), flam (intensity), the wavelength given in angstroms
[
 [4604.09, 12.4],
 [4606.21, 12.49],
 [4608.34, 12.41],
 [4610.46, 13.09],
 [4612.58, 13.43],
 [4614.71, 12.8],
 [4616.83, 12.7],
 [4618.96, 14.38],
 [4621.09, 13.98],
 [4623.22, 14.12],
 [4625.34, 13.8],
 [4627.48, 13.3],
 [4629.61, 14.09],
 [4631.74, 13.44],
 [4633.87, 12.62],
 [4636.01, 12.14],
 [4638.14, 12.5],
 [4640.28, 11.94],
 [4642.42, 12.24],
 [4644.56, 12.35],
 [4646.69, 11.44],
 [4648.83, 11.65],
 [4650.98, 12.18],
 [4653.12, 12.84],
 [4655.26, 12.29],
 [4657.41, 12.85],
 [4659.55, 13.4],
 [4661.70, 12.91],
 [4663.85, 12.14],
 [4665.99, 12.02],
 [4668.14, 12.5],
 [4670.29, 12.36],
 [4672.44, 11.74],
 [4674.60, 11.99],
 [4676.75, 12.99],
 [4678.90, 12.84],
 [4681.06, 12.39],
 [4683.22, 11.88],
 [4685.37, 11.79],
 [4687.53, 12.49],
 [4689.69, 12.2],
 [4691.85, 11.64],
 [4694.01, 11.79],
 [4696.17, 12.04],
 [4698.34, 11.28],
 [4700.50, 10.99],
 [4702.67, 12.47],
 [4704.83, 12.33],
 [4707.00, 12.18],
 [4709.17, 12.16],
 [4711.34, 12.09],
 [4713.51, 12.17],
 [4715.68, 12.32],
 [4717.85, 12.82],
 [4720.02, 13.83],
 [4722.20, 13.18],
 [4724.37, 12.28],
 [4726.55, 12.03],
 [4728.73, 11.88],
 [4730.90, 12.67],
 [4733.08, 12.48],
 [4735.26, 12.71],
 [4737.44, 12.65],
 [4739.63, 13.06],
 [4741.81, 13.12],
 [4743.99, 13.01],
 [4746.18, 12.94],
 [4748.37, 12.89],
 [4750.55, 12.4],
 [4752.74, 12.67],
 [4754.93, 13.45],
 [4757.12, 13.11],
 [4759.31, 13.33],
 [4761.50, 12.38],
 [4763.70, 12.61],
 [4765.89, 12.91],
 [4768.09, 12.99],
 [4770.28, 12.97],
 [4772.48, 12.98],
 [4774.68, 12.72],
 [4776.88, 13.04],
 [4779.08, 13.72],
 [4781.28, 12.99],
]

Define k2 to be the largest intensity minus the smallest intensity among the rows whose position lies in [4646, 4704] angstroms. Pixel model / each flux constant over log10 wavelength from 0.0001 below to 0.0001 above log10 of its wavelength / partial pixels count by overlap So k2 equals 2.41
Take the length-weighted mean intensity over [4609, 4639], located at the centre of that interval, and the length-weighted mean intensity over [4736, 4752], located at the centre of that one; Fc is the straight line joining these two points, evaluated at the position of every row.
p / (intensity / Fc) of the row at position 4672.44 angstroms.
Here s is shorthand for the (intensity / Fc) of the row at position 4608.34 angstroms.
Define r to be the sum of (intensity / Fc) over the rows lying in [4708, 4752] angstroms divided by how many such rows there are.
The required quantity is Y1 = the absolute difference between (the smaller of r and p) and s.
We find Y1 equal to 0.034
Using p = 0.89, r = 0.98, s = 0.928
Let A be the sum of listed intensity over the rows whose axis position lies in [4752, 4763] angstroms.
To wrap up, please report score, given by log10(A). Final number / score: 1.81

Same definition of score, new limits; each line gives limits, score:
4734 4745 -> 1.81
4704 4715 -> 1.78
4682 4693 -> 1.78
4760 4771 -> 1.81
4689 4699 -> 1.77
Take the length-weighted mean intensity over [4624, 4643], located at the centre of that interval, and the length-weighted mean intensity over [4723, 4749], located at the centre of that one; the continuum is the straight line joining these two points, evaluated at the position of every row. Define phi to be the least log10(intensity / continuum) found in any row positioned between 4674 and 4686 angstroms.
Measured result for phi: -0.035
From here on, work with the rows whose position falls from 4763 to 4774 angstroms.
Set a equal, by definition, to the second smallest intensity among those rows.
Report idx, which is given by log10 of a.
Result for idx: 1.11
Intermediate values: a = 12.91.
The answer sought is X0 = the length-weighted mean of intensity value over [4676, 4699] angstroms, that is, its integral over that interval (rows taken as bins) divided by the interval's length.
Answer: 12.1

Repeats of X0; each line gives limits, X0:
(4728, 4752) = 12.7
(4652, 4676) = 12.5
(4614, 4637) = 13.4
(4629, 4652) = 12.4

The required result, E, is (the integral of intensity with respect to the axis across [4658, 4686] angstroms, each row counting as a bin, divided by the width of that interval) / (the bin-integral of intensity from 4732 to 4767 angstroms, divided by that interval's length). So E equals 0.96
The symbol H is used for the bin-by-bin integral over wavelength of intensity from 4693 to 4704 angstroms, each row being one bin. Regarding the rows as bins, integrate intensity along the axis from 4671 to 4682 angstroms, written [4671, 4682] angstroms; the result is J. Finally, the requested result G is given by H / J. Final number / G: 0.95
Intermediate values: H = 129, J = 136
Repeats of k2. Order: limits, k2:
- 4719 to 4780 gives 1.95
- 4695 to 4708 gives 1.48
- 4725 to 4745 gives 1.24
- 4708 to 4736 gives 1.95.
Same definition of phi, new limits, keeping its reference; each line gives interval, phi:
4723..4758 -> -0.028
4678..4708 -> -0.064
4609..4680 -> -0.052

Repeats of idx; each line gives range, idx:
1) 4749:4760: 1.10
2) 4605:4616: 1.10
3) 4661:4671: 1.08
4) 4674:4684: 1.08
